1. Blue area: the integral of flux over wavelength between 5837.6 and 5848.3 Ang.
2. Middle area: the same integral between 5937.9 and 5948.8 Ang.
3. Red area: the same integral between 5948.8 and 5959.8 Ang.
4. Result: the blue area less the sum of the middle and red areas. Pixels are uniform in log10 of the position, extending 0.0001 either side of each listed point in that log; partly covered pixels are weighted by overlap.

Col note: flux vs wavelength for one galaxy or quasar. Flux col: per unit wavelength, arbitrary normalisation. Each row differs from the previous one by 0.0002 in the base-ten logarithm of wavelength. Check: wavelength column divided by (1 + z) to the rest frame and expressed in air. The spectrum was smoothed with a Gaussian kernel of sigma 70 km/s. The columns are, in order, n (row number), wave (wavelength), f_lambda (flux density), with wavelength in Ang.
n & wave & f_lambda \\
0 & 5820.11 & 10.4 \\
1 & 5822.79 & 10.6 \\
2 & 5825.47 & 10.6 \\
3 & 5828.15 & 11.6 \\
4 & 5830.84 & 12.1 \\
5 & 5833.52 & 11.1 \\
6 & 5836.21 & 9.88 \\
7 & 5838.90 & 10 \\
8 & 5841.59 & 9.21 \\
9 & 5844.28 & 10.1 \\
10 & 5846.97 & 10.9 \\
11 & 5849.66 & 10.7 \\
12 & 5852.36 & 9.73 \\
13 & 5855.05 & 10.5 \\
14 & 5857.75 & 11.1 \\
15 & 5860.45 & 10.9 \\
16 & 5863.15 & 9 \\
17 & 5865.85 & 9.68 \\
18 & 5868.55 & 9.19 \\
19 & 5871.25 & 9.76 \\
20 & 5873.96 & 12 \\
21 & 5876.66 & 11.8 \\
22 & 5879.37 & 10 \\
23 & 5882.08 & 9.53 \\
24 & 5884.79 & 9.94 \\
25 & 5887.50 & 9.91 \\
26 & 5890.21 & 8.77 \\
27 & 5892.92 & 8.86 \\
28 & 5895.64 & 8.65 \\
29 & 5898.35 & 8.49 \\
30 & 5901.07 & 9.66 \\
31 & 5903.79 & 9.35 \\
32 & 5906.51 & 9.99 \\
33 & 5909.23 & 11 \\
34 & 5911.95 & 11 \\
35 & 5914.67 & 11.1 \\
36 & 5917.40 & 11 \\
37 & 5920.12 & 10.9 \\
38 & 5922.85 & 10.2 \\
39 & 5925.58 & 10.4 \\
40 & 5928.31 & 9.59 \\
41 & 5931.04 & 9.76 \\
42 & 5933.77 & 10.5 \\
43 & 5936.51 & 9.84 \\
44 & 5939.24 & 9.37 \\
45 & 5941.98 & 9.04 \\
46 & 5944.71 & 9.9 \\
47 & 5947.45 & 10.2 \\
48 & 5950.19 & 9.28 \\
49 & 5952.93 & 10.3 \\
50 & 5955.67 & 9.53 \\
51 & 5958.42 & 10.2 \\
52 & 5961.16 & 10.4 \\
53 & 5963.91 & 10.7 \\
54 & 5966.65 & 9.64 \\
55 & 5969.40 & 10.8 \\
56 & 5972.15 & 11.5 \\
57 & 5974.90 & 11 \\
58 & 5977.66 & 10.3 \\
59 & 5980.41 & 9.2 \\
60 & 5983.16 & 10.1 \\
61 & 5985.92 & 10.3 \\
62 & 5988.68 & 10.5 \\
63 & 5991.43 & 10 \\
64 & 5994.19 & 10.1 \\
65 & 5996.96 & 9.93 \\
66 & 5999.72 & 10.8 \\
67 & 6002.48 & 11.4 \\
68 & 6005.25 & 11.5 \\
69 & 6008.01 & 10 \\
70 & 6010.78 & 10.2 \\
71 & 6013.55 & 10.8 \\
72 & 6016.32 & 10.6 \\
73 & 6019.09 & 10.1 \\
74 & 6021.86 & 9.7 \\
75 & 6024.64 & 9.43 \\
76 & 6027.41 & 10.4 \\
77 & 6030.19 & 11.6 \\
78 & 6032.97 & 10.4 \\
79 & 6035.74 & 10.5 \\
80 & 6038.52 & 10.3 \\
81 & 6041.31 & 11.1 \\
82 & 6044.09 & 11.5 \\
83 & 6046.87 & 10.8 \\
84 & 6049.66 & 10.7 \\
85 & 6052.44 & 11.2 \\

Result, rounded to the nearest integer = -105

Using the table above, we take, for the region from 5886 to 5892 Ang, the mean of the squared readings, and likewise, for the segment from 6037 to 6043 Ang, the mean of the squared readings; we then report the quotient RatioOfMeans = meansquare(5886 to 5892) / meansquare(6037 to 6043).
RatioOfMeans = 0.76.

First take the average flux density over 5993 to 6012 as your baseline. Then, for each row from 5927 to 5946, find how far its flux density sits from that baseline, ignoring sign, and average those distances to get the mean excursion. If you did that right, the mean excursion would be 0.85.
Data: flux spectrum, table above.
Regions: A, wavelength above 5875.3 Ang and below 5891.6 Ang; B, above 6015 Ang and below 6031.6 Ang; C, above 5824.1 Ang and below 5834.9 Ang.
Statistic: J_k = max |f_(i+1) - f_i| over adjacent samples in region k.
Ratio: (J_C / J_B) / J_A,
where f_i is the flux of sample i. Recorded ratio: 0.5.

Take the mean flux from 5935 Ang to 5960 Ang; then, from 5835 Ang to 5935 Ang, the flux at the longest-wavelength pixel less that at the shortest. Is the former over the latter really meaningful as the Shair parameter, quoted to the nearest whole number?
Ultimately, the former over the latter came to 16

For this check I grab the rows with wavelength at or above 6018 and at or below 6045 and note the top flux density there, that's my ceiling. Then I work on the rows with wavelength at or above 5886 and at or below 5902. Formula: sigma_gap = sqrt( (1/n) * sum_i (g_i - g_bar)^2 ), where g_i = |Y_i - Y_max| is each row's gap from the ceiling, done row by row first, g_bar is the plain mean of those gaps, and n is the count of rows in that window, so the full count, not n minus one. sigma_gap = 0.53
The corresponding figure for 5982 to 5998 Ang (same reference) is 0.19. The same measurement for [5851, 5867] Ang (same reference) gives 0.74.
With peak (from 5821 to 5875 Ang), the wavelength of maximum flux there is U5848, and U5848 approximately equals 5830.84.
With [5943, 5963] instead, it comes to 5961.16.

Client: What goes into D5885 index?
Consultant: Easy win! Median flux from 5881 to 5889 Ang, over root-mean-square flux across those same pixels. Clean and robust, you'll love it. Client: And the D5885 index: 1.012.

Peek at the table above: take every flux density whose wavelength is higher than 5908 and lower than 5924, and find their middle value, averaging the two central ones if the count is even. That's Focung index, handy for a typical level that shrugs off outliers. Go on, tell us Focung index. 11.0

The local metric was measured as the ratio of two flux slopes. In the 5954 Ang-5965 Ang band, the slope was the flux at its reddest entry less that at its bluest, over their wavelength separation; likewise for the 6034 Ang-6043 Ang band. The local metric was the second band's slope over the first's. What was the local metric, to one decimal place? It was 0.8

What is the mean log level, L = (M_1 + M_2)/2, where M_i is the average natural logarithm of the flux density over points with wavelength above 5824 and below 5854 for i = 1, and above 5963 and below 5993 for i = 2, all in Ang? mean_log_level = 2.34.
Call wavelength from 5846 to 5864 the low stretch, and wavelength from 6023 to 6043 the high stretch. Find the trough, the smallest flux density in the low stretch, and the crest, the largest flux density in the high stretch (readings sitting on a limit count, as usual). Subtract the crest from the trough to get -2.6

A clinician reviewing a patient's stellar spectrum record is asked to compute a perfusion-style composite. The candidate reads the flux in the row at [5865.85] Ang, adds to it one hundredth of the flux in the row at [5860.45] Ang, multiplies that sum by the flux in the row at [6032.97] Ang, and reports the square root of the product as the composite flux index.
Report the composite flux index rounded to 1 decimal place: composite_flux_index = 10.1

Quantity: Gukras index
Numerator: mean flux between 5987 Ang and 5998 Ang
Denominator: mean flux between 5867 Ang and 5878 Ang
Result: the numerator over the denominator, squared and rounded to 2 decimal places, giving 0.90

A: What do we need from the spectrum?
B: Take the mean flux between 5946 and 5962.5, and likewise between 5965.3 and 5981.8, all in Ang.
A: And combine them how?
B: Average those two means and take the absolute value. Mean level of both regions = 10.2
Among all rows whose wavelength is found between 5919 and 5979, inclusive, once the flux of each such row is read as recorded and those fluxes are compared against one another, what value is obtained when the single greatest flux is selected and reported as 11.5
